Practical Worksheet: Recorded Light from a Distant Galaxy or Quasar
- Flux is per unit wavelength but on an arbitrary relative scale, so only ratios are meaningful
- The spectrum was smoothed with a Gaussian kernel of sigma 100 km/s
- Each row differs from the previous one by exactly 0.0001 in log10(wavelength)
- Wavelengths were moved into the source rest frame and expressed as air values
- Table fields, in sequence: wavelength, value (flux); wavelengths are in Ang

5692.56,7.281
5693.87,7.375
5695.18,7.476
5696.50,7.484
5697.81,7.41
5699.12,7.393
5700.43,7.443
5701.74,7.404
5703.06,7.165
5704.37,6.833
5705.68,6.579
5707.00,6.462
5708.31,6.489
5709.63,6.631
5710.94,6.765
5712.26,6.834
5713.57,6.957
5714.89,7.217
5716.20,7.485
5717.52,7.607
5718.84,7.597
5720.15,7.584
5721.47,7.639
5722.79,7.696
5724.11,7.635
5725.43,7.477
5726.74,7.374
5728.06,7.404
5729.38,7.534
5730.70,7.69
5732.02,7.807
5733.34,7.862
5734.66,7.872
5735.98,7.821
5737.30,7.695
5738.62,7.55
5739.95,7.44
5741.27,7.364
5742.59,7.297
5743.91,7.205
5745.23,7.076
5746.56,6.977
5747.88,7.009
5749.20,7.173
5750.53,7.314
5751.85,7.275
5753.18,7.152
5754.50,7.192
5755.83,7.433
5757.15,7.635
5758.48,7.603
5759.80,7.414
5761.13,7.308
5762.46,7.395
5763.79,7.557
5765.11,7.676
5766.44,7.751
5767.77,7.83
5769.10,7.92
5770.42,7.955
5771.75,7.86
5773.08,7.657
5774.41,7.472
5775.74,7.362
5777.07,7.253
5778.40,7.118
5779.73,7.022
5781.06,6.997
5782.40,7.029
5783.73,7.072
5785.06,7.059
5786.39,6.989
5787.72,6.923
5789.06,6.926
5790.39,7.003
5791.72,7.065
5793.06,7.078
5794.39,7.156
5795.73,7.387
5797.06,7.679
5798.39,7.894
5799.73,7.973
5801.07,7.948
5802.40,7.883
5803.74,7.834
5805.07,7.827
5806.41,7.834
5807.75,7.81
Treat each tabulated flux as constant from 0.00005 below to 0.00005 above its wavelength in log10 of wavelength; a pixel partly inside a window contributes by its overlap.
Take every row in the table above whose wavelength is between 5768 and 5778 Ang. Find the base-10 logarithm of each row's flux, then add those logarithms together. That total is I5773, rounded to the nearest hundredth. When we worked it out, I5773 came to 6.18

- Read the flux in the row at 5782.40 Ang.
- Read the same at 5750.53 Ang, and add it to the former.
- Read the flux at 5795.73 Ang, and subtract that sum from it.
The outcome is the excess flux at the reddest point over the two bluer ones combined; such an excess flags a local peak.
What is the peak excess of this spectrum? -7.0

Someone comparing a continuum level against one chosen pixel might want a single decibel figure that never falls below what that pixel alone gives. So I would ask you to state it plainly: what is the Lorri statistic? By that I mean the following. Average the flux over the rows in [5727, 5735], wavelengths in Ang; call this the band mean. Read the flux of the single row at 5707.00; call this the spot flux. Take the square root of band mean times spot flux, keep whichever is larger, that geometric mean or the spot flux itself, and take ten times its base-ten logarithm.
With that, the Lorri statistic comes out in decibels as 8.48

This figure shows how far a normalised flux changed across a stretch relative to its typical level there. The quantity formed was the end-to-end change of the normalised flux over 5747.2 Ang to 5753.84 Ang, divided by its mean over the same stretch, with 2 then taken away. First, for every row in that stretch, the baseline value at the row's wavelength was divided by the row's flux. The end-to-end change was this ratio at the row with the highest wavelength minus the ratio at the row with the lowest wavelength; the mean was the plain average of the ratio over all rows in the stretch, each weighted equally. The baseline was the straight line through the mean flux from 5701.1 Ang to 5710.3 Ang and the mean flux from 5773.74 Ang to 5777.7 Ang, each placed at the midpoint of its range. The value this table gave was -2.01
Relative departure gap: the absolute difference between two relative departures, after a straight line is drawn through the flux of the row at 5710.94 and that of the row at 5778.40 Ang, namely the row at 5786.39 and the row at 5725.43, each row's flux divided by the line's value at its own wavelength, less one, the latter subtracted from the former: 0.12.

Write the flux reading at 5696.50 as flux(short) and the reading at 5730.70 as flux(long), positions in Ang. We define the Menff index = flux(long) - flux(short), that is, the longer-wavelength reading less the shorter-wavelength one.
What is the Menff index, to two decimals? 0.21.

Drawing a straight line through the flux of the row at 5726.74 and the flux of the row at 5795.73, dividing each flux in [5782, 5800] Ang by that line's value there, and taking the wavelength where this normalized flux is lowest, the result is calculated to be 5787.72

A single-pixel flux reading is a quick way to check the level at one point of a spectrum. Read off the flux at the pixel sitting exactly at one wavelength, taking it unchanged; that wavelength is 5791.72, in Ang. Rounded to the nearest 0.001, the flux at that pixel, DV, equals 7.065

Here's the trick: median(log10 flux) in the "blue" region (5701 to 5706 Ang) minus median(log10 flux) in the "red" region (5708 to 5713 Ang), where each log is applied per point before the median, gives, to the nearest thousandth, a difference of 0.019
